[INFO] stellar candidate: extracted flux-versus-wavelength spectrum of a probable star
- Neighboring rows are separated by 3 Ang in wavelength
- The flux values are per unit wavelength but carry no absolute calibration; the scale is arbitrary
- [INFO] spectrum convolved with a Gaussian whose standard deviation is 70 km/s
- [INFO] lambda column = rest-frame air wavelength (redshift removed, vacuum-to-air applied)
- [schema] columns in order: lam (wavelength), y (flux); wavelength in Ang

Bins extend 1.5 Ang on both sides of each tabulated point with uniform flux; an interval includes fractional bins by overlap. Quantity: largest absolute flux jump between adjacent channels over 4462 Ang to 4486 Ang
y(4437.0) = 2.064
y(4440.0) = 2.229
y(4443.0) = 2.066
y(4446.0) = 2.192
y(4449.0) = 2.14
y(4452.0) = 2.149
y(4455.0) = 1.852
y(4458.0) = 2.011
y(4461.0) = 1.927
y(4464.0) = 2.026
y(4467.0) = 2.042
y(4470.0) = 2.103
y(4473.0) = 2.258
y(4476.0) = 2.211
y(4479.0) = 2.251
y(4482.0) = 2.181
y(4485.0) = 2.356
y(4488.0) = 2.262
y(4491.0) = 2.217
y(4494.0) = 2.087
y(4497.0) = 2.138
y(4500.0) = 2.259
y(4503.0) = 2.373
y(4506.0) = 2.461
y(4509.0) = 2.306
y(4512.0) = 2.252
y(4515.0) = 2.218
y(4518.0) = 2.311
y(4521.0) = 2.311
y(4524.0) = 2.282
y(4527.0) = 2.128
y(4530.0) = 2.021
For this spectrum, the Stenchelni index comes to 0.175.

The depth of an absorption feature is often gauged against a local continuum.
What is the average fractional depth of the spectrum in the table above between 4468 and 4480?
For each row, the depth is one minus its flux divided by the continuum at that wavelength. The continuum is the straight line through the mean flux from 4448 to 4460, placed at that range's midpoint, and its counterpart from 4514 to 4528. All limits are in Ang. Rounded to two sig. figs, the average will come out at -0.048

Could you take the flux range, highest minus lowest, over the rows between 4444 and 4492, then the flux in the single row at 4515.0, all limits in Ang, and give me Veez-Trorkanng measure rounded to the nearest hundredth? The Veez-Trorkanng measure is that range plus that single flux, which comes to 2.72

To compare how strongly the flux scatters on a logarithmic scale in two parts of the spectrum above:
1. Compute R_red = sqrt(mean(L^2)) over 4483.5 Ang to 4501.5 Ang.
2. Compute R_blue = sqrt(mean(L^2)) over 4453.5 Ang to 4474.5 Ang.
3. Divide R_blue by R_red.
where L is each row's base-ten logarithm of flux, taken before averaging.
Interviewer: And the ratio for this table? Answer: 0.89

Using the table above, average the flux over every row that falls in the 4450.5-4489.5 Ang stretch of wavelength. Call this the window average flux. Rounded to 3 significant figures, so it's 2.13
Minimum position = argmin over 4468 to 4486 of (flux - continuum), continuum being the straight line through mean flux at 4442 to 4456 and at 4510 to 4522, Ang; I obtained 4470.0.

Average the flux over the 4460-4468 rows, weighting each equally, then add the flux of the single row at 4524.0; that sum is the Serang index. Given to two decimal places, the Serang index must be 4.28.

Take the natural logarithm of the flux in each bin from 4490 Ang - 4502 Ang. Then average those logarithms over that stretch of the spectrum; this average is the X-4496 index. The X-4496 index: 0.78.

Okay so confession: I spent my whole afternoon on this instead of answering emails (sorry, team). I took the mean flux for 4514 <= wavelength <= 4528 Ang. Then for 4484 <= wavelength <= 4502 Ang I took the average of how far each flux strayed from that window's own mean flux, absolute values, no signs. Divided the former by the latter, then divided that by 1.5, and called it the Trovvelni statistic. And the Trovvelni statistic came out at 21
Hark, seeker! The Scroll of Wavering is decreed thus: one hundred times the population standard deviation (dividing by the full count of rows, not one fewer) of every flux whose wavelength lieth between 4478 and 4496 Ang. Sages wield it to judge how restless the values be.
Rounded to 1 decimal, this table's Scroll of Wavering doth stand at 8.2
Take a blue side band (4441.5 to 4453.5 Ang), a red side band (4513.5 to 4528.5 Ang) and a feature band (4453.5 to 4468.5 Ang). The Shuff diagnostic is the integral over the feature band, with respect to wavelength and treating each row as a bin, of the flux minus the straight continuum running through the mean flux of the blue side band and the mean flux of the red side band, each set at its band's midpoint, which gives -2.8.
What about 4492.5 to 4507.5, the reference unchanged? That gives 0.7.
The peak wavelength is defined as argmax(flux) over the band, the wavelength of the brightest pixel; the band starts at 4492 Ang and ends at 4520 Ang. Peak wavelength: 4506.0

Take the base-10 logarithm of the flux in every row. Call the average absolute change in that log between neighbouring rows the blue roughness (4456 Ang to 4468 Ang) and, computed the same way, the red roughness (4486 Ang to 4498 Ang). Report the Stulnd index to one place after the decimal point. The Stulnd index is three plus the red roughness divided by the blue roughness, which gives 4.0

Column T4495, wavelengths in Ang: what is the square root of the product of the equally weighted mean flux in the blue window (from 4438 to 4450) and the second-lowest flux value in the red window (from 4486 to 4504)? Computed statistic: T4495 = 2.15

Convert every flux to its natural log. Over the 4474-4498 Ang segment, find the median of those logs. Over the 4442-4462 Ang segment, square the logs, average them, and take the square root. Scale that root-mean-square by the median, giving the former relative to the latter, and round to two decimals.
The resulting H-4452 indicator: 0.90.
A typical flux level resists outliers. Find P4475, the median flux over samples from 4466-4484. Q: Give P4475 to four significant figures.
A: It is 2.196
